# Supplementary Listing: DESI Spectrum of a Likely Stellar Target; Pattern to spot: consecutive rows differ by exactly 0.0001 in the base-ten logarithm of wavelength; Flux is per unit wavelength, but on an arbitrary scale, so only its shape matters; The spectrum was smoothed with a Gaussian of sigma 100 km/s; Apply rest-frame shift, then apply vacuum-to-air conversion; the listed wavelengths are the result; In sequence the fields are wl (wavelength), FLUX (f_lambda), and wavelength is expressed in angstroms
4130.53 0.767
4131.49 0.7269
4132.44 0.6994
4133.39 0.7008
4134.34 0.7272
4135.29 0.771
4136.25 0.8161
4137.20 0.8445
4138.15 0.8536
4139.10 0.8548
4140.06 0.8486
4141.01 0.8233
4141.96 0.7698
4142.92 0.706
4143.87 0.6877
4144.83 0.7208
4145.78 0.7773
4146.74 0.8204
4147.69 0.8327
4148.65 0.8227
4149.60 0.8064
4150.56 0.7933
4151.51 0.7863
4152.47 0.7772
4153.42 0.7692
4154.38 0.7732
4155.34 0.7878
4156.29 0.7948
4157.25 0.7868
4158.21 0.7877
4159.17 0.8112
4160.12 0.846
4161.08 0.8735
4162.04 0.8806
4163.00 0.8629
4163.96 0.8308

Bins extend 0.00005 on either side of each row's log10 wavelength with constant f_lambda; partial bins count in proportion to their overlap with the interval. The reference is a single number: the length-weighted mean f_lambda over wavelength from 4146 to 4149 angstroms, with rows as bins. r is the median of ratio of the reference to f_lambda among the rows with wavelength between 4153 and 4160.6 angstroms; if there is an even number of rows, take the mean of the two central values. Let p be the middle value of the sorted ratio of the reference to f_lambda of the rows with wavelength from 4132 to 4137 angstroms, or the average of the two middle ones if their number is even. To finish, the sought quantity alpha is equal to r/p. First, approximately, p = 1.13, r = 1.04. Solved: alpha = 0.92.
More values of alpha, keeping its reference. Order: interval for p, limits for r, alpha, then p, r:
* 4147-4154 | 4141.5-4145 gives 1.11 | 1.03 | 1.15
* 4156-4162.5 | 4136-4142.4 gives 0.96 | 1.01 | 0.97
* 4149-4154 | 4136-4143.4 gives 0.94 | 1.04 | 0.98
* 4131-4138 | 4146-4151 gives 0.89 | 1.13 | 1.00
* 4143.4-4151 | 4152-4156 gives 1.03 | 1.03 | 1.06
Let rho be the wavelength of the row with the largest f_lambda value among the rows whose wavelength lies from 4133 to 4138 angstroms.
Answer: 4137.20 angstroms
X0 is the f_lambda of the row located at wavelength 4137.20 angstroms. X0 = 0.8445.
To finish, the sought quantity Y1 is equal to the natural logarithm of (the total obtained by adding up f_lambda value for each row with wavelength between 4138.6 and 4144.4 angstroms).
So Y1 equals 1.545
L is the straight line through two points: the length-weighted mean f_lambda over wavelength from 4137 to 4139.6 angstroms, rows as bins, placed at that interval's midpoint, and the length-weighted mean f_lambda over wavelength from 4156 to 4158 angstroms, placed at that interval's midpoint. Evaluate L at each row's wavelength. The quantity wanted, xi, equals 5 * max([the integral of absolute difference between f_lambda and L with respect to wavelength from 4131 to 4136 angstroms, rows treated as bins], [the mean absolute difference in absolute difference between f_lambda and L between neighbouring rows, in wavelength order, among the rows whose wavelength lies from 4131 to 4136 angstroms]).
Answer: 3.45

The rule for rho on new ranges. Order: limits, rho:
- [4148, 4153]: 4148.65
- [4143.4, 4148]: 4147.69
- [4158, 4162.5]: 4162.04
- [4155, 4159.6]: 4159.17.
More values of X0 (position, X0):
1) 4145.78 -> 0.7773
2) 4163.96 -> 0.8308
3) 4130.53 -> 0.767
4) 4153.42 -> 0.7692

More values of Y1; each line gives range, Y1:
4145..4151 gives 1.580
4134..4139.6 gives 1.583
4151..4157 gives 1.545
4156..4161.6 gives 1.589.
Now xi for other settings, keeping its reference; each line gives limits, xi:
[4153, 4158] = 0.31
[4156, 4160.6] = 0.51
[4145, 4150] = 0.53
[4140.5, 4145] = 2.08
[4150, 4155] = 0.56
